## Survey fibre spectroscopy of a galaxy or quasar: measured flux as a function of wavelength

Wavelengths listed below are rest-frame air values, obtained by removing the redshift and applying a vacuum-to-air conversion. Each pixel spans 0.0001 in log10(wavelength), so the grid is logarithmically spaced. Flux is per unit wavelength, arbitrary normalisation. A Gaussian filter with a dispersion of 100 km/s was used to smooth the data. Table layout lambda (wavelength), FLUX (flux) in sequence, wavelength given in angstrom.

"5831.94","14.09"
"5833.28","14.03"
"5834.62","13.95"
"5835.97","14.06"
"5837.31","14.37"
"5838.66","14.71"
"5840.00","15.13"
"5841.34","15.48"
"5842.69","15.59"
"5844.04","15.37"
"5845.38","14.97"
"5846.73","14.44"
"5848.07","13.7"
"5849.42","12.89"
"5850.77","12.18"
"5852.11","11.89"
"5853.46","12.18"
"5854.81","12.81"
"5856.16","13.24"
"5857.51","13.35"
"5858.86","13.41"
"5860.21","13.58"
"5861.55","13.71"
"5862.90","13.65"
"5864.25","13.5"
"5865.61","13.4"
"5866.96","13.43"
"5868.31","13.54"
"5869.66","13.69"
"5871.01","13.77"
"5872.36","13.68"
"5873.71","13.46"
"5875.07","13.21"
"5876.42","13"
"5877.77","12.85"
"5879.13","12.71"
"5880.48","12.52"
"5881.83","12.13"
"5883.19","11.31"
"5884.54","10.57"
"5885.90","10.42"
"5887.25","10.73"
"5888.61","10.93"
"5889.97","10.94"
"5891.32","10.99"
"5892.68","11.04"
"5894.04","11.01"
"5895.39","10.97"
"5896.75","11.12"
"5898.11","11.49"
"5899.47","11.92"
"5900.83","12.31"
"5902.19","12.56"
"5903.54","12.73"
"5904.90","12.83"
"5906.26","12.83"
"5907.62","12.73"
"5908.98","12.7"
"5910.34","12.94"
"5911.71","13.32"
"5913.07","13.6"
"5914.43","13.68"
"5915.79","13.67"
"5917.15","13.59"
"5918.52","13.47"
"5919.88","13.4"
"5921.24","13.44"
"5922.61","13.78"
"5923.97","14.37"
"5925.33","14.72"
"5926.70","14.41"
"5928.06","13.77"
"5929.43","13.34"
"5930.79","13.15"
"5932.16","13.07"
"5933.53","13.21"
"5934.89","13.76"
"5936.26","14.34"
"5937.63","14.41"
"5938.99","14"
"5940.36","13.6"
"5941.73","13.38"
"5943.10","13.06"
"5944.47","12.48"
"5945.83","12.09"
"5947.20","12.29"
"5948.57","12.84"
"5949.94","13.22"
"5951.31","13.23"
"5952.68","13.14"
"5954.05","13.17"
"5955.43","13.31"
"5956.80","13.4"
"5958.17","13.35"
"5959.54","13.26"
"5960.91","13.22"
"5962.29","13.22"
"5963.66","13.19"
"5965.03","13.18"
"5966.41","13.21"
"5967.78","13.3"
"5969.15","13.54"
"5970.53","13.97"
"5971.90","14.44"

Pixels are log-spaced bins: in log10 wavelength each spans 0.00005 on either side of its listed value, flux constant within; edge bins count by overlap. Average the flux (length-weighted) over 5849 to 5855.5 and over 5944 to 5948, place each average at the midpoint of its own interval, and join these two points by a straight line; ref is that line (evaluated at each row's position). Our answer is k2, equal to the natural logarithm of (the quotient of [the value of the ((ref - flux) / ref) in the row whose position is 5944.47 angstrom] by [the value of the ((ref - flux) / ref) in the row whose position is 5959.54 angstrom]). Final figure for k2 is -1.76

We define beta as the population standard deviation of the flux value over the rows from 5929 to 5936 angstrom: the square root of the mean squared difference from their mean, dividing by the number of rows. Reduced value 0.24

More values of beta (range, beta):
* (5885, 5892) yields 0.21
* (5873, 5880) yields 0.27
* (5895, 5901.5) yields 0.50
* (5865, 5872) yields 0.14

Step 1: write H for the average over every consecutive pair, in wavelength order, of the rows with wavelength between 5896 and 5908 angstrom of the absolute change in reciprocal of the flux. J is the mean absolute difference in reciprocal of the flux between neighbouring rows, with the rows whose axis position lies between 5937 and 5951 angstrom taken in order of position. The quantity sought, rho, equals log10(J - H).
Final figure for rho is -3.16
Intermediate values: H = 0.0016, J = 0.0023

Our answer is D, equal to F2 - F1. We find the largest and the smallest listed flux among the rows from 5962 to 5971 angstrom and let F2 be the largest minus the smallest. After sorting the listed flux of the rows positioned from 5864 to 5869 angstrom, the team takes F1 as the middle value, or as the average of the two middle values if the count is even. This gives -12.7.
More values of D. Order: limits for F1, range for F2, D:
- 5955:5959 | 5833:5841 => -12.2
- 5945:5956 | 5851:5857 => -11.8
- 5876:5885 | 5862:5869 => -12.3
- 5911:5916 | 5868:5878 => -12.7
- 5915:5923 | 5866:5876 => -13.0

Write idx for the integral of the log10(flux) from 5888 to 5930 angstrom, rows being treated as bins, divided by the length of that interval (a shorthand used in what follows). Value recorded 1.103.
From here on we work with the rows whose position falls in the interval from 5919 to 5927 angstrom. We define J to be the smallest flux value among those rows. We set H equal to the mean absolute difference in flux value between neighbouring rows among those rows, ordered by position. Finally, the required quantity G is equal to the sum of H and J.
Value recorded 13.7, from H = 0.33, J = 13.4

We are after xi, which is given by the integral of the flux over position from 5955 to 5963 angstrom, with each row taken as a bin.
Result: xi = 106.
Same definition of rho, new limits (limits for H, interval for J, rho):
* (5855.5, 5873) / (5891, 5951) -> -3.02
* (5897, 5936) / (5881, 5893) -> -2.99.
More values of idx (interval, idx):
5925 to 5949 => 1.127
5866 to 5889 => 1.095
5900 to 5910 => 1.103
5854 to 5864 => 1.127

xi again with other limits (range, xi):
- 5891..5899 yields 89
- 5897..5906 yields 110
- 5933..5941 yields 111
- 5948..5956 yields 105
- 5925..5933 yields 109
